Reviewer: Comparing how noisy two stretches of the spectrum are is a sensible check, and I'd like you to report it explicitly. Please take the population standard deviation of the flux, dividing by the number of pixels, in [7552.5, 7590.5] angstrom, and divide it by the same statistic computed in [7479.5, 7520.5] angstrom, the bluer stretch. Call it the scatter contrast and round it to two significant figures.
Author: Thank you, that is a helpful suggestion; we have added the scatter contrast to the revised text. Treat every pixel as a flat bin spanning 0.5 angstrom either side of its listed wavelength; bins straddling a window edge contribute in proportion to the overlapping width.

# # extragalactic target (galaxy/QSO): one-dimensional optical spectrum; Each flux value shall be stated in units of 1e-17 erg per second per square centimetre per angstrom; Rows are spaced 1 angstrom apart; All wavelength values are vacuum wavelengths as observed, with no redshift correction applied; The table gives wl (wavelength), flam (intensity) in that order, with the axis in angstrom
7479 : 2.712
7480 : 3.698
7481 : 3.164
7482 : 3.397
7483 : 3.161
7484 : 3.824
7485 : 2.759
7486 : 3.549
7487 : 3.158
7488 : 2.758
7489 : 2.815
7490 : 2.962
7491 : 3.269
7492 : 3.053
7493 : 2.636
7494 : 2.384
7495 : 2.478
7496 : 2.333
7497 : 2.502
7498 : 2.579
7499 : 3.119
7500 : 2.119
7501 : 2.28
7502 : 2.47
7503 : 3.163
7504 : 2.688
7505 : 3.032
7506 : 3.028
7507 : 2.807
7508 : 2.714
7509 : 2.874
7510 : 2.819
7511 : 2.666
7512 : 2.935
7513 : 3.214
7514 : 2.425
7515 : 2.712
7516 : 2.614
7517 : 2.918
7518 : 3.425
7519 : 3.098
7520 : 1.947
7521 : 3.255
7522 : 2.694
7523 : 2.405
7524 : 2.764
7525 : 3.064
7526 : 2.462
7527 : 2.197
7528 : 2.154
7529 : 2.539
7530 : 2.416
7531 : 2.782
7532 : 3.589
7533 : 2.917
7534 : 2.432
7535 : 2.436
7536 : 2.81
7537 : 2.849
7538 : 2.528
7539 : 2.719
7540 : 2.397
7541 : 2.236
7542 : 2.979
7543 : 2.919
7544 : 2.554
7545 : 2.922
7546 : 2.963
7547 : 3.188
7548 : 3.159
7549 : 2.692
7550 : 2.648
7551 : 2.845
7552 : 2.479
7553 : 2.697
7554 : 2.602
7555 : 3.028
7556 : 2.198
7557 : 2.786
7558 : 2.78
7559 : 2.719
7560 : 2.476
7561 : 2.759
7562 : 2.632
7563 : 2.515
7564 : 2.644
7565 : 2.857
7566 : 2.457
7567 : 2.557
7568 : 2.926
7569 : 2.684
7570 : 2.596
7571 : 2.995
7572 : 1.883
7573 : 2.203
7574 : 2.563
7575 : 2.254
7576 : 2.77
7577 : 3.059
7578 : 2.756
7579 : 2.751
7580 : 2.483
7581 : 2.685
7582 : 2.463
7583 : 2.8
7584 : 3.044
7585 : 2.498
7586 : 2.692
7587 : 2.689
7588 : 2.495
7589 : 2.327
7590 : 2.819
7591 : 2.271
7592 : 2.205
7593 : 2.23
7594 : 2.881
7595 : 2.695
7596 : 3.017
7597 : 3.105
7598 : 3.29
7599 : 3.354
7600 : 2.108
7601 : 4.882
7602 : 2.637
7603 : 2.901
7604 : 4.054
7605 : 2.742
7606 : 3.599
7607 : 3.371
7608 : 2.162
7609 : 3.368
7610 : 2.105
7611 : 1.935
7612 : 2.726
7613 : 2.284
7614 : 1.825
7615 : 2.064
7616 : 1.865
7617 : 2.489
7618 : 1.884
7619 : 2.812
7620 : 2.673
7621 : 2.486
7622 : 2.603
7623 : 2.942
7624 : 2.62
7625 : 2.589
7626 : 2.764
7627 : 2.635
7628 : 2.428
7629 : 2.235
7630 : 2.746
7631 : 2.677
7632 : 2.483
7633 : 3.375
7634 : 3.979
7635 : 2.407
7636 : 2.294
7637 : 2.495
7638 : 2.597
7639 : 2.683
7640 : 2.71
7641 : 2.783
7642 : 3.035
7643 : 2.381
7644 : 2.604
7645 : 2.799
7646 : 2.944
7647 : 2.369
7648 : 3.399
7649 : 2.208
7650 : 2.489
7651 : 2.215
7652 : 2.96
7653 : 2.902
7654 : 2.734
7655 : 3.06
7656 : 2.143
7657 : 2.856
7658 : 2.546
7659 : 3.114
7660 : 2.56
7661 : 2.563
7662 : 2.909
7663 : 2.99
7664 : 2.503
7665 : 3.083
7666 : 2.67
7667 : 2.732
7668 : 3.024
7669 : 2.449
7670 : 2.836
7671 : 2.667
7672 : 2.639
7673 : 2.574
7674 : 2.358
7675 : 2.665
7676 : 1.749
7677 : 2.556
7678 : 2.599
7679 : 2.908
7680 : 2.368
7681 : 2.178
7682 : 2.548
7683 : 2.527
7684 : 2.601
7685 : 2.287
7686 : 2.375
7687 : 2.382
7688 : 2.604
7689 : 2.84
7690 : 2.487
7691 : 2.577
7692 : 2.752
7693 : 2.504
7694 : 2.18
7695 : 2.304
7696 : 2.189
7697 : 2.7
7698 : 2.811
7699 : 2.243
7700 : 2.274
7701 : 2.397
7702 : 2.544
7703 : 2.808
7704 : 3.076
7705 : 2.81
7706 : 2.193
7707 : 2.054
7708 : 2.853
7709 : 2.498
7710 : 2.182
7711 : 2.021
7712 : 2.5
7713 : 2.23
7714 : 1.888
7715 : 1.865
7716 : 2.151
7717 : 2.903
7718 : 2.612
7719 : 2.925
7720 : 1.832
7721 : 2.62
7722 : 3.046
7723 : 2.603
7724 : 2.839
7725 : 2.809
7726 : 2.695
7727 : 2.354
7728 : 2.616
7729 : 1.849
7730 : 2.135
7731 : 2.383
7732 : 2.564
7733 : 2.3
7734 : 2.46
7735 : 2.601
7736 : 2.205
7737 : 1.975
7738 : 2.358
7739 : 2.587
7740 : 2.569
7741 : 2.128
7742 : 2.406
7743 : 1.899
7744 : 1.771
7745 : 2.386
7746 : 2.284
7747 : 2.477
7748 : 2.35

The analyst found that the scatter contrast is 0.61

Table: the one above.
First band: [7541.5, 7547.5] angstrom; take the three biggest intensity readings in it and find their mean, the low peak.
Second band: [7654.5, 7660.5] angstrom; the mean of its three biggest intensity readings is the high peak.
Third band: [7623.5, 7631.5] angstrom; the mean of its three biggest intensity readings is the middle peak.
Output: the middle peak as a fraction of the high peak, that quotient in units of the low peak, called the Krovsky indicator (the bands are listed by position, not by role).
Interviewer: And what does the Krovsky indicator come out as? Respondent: 0.298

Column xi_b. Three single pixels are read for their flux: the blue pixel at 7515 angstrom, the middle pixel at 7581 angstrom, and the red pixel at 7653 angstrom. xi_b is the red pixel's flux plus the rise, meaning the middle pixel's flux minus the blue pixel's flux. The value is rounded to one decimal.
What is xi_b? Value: 2.9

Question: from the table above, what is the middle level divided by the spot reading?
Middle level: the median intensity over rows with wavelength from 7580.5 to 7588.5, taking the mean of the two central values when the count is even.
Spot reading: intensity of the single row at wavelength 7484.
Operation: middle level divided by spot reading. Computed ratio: 0.70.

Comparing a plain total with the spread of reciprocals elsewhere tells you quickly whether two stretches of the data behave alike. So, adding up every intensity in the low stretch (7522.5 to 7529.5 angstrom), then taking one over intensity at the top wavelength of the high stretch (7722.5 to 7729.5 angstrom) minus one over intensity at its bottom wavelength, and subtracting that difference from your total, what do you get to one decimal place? 17.4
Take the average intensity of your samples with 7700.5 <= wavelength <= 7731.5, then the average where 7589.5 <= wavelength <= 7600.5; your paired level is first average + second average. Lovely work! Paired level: 5.19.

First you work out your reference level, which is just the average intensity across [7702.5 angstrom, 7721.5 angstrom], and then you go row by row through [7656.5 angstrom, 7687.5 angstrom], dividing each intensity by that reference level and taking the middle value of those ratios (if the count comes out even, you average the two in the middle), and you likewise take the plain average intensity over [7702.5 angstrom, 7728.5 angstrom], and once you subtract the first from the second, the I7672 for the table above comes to 1.44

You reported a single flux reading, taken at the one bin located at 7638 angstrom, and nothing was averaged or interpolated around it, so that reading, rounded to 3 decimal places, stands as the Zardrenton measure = 2.597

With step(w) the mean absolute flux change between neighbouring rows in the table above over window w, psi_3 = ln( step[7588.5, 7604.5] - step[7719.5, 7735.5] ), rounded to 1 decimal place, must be -1.0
